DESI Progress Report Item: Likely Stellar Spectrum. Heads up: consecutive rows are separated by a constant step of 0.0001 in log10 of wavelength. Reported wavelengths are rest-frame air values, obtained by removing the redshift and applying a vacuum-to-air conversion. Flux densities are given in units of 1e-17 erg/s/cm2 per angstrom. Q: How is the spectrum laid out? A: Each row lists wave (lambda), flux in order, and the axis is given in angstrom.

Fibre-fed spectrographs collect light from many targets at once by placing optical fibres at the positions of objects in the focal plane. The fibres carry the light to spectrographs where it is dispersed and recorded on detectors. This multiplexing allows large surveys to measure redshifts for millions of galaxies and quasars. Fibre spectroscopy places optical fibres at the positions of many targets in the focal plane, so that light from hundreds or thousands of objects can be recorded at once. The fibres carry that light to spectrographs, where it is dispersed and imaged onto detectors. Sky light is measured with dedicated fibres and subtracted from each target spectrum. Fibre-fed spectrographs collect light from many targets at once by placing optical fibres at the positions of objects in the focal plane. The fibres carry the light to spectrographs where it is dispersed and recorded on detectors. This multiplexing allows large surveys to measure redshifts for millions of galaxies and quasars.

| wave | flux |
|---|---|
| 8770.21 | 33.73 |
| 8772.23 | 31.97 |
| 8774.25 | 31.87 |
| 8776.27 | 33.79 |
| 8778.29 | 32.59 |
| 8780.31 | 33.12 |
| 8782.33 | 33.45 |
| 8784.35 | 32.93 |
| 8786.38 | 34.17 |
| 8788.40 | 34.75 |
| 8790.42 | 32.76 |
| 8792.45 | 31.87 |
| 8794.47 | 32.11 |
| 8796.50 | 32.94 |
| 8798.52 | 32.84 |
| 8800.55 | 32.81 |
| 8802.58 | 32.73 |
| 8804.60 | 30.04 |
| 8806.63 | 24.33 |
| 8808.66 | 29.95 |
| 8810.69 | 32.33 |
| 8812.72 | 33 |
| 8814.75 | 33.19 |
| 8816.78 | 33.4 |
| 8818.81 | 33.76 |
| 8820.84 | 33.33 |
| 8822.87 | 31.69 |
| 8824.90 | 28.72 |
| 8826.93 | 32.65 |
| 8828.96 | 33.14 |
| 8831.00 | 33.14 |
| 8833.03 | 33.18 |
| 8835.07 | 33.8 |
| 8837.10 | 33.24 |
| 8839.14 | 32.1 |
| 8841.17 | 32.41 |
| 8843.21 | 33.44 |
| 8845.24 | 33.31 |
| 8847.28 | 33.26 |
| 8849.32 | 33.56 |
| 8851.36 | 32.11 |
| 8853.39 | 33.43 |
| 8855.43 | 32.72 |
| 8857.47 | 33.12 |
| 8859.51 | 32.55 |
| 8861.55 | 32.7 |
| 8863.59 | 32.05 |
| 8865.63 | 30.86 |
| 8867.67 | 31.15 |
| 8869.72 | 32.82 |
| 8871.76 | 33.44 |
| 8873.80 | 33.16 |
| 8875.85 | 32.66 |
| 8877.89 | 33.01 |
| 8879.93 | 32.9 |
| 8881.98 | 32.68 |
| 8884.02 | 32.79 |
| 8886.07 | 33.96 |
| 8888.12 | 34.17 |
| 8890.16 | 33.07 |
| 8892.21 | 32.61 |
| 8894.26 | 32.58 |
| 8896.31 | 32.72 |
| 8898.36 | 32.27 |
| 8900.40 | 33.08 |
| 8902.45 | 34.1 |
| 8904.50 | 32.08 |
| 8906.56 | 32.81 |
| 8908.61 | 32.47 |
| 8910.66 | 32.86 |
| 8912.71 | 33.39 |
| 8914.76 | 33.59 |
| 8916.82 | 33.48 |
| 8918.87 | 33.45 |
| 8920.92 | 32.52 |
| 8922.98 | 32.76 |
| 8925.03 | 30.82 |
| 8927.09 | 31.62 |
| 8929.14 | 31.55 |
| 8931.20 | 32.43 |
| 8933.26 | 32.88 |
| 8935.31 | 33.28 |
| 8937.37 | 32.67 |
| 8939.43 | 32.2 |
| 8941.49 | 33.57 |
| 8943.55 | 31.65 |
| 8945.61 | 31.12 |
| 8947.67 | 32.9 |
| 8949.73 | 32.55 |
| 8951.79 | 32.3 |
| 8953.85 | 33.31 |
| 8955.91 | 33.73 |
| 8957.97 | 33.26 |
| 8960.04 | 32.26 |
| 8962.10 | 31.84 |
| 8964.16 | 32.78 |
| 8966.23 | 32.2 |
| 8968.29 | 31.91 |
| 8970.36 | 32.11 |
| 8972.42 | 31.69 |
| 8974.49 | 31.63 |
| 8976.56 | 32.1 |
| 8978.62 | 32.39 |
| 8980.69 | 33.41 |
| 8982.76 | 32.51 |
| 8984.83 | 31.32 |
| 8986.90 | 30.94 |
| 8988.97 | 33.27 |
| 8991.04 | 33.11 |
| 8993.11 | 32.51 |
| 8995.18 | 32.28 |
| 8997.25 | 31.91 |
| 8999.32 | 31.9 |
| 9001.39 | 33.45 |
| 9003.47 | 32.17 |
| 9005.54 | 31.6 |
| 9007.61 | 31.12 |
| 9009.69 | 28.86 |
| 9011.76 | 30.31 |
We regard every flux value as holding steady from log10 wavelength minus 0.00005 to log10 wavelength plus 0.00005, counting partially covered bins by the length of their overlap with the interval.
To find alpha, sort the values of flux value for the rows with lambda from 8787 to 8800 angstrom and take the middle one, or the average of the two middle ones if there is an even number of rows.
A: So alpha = 32.8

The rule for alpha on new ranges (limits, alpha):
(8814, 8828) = 33.2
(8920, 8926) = 32.5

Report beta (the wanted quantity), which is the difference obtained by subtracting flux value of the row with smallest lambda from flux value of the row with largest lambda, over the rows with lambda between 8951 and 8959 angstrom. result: 1.0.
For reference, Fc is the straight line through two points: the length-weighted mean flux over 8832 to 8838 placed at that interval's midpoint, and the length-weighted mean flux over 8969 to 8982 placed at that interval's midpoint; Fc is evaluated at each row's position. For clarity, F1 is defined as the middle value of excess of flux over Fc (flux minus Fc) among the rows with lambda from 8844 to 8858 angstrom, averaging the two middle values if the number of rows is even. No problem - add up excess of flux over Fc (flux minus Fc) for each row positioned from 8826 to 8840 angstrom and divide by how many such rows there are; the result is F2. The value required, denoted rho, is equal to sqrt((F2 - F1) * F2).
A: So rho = 0.4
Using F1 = -0.1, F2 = -0.4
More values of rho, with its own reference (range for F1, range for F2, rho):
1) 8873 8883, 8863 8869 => 1.7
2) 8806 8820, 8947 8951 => 0.5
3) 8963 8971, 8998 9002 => 0.7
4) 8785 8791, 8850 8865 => 0.7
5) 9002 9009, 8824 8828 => 2.6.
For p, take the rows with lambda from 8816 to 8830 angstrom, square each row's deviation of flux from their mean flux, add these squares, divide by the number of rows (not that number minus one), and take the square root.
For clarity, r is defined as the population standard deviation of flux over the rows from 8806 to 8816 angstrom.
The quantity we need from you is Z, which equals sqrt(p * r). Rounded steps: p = 1.6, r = 3.32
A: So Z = 2.3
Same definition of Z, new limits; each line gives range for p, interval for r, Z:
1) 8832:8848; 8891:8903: 0.6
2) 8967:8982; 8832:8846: 0.6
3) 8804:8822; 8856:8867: 1.5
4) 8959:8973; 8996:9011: 0.7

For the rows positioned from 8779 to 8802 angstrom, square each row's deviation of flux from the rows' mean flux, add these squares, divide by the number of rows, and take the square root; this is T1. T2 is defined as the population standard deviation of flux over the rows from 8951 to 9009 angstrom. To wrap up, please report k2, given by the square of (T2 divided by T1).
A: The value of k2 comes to 0.9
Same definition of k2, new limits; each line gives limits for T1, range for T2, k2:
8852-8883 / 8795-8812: 14.9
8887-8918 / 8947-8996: 1.3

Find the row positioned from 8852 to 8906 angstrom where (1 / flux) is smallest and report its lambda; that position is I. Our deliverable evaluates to 8888.12 angstrom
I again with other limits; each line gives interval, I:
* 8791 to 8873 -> 8835.07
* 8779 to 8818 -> 8788.40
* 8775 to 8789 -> 8788.40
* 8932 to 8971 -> 8955.91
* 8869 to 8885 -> 8871.76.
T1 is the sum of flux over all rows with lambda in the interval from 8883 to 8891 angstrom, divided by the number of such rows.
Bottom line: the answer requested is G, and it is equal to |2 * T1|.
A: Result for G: 67.0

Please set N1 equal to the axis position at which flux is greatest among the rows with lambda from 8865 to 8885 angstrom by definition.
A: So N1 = 8871.76 angstrom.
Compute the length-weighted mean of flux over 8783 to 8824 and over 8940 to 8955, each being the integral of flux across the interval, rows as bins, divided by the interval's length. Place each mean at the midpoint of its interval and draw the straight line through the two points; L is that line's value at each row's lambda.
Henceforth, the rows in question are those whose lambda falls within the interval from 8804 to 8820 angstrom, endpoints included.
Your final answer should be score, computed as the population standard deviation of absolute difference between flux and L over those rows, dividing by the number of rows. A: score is 2.31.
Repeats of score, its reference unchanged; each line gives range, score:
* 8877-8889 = 0.58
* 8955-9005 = 0.38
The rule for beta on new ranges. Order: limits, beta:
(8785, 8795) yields -2.1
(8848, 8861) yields -1.0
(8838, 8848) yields 1.2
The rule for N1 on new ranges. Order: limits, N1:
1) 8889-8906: 8902.45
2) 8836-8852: 8849.32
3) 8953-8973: 8955.91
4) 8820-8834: 8820.84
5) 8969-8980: 8978.62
